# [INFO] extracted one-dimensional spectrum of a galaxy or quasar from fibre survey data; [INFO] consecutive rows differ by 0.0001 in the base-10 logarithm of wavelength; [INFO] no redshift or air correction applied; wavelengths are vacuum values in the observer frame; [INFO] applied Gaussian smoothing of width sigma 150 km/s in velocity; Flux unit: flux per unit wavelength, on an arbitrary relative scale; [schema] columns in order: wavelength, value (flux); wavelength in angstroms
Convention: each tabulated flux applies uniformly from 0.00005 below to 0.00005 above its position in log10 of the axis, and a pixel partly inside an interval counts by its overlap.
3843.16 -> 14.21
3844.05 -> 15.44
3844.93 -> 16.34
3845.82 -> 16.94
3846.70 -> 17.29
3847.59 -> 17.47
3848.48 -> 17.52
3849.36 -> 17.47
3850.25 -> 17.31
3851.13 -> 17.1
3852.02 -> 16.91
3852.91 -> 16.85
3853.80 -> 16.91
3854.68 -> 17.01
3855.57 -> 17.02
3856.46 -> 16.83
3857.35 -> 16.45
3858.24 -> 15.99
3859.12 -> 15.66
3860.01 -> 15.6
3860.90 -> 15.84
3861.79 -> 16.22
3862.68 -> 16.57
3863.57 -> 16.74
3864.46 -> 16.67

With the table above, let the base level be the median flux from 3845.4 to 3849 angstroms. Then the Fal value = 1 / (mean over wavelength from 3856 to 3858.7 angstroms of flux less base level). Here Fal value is -1.0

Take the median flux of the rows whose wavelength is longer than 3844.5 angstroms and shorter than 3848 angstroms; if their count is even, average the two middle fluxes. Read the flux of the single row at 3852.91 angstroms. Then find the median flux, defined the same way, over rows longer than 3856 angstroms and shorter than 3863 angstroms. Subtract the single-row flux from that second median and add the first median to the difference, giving 16.4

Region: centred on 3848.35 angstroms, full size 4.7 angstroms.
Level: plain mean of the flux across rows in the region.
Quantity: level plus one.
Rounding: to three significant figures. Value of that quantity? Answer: 18.4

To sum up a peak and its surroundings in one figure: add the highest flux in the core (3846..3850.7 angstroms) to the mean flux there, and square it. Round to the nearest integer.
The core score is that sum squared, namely 1220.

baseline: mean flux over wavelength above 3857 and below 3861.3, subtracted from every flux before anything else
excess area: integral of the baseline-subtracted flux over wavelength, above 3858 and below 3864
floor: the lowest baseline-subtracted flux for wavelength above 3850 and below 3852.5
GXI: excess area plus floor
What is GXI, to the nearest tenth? 2.1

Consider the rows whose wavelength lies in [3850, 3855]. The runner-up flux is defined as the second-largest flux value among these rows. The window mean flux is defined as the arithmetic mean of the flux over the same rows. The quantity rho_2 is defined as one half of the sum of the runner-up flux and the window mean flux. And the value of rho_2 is 17.1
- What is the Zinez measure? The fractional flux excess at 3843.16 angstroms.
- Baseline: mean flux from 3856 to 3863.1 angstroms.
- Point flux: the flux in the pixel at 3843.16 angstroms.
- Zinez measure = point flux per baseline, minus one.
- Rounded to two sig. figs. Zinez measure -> -0.12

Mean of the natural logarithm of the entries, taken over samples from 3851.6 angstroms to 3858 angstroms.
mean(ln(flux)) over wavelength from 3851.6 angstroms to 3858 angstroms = 2.82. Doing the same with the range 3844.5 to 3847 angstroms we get 2.82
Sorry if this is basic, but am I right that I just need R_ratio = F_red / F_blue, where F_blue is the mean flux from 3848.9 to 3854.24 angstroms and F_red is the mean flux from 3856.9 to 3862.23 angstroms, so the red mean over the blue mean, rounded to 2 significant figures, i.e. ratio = 0.93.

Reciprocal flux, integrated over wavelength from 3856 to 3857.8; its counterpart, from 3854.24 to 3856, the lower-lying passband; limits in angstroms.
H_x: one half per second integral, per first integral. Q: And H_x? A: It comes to 45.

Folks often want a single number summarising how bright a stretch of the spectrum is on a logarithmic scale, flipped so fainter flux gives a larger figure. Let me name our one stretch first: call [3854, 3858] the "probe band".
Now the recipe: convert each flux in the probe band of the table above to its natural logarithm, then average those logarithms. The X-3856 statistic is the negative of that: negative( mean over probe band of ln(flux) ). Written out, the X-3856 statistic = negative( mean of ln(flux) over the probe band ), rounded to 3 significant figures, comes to -2.82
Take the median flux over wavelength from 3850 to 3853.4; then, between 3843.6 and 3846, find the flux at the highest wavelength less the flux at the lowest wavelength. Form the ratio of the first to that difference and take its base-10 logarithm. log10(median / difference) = 1.05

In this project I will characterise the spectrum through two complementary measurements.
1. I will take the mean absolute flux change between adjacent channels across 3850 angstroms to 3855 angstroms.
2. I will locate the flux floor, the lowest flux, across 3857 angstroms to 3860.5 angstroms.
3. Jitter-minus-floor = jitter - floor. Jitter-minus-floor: -15.48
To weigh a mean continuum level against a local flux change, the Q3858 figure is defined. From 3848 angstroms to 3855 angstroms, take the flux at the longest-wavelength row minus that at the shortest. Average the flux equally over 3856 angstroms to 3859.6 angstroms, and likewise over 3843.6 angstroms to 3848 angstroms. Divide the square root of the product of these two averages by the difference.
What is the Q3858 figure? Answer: -32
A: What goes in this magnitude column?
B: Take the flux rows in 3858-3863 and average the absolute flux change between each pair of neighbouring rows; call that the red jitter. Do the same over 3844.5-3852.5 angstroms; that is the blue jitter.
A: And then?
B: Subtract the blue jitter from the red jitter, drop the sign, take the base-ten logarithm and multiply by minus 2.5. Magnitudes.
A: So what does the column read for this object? 3.3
